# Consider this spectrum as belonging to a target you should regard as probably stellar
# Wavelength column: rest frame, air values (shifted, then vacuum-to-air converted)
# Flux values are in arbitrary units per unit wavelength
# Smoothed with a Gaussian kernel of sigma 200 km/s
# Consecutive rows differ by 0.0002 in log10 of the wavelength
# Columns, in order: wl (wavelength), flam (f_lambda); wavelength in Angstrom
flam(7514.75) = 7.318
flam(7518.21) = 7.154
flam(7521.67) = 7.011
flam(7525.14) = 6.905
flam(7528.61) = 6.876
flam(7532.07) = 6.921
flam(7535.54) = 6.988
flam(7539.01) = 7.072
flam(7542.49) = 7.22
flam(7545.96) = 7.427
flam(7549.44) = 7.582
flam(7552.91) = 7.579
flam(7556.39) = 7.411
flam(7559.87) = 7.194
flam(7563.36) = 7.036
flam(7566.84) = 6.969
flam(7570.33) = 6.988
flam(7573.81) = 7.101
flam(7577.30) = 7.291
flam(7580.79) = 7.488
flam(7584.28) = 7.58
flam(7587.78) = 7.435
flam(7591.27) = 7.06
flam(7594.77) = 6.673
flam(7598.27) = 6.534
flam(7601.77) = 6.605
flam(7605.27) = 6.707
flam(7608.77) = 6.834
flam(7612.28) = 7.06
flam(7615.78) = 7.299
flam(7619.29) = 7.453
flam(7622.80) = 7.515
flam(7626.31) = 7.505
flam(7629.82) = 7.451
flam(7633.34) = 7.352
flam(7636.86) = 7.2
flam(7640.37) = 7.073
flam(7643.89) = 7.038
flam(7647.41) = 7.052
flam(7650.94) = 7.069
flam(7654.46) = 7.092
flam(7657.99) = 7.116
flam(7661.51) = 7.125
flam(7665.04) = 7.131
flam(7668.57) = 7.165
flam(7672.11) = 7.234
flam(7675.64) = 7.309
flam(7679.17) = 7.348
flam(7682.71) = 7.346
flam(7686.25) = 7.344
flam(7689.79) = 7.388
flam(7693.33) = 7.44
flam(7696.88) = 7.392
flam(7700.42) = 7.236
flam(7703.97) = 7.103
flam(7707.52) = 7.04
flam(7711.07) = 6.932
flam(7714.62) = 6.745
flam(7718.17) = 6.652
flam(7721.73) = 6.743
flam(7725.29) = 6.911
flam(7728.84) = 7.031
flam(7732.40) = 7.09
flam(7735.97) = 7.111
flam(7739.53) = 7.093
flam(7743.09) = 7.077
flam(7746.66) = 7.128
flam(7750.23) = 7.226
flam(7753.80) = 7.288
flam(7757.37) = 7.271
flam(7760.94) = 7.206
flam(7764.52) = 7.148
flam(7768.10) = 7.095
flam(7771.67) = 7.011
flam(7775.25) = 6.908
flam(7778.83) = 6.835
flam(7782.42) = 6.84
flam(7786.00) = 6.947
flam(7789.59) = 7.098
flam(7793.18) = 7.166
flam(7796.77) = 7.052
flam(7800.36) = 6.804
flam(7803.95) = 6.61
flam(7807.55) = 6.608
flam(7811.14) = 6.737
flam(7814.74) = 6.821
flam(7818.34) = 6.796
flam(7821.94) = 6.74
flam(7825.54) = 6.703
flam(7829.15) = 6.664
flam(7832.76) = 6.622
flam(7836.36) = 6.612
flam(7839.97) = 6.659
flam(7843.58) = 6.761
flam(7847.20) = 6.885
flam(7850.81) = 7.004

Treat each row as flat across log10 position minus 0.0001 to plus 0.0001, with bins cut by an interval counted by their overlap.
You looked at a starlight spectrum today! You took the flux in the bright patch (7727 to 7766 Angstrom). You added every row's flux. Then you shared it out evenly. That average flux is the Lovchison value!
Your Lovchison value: 7.15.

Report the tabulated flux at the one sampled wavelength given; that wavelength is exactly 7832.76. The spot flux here 6.622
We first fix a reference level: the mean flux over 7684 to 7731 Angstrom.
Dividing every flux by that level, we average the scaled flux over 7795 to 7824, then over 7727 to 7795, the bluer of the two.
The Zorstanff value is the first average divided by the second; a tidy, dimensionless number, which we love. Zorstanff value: 0.96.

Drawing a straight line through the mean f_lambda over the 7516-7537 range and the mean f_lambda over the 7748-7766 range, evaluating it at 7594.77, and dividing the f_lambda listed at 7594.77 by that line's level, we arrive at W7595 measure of 0.95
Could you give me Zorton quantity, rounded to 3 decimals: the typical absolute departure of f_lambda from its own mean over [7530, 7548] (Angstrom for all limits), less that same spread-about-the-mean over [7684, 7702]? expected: 0.102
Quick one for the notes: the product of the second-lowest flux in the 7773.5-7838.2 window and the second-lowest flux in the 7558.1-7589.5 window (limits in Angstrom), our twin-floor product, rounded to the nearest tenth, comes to 46.2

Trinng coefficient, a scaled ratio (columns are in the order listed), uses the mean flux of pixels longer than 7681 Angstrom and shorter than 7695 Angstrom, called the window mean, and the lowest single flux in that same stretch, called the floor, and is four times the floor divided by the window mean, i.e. 3.98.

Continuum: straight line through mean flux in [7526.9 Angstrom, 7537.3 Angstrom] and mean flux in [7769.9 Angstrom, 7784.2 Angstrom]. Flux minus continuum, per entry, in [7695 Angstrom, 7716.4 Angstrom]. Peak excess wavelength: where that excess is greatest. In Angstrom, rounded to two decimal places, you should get 7696.88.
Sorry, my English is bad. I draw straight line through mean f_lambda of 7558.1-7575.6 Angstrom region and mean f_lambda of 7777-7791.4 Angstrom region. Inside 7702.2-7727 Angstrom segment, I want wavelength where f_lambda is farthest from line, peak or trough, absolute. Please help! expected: 7718.17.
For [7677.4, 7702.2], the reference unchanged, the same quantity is 7693.33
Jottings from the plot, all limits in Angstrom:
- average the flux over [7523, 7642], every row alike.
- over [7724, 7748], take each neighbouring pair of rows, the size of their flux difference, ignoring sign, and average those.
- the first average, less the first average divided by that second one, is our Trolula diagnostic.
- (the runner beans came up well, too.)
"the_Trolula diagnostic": -144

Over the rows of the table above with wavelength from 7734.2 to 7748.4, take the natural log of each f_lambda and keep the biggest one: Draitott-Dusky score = 1.96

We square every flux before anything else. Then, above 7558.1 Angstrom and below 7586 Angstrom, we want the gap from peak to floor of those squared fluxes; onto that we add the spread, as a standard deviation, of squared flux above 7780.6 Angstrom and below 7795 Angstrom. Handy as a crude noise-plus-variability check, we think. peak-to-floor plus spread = 11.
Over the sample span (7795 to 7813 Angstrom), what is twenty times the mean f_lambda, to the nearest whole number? 135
